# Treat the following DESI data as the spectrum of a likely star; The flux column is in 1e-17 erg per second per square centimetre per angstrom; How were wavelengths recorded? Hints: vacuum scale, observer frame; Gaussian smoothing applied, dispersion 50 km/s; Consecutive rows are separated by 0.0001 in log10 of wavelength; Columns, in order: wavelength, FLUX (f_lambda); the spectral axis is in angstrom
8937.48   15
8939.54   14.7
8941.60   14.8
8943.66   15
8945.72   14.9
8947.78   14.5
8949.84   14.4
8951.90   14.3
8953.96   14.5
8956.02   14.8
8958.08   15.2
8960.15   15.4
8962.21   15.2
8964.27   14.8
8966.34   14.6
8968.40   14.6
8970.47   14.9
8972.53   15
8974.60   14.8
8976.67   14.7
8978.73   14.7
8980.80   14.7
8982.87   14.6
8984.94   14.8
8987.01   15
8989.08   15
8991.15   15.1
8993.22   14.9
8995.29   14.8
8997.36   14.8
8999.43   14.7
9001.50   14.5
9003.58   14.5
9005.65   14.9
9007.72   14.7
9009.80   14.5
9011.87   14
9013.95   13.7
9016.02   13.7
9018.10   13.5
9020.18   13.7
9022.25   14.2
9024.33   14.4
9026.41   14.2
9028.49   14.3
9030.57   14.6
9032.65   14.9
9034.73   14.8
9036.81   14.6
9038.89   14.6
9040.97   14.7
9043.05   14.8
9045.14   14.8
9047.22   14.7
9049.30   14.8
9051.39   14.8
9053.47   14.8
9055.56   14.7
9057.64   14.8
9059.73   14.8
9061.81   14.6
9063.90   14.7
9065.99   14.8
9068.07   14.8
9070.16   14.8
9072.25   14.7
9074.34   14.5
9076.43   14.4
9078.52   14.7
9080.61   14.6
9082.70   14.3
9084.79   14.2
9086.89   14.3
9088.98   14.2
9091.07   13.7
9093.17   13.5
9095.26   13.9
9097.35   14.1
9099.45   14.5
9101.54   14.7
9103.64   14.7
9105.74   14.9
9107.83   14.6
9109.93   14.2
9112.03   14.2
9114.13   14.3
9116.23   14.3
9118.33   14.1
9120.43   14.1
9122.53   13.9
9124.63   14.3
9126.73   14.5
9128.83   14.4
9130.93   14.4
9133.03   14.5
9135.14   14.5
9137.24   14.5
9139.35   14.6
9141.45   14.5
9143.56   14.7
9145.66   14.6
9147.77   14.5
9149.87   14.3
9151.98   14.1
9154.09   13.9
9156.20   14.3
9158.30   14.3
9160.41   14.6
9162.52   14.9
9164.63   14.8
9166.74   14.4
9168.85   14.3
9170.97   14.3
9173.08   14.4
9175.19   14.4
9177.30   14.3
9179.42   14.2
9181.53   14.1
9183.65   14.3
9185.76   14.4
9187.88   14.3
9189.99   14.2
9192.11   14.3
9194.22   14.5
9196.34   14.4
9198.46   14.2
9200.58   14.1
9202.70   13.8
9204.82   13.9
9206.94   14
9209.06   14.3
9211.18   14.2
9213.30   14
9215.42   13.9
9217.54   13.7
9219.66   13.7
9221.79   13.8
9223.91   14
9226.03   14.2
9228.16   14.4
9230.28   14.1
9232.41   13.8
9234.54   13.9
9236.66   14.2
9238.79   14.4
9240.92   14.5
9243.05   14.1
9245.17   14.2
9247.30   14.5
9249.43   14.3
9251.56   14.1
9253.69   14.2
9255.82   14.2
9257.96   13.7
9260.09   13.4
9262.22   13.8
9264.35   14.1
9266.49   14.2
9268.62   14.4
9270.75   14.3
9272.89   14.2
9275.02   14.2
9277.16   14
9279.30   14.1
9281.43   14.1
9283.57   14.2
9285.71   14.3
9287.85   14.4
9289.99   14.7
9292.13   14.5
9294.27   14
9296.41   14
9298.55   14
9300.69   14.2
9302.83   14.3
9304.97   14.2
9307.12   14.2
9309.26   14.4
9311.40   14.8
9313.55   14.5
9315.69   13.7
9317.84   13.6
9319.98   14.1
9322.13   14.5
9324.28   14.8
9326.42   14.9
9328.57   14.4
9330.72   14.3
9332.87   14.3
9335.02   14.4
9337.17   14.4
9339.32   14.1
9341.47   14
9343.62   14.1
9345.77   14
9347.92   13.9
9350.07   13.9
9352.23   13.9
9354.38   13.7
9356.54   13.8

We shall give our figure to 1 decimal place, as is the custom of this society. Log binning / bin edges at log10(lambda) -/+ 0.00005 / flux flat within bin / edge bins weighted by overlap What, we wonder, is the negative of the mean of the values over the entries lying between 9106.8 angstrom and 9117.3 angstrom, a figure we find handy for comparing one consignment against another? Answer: -14.3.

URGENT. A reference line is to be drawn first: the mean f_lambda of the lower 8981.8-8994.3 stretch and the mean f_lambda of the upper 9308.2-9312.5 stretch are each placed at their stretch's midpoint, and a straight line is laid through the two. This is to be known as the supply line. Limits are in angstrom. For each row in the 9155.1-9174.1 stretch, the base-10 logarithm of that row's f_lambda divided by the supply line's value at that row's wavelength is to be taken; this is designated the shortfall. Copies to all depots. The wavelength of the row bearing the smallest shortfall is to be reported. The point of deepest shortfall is 9156.20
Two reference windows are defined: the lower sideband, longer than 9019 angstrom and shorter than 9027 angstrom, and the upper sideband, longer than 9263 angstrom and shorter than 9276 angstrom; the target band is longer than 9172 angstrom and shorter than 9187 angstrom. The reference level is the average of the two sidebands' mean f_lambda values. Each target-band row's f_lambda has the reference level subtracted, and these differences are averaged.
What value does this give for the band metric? 0.1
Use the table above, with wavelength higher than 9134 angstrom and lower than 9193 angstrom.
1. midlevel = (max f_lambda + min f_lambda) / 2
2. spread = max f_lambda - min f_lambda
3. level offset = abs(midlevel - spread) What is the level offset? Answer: 13.4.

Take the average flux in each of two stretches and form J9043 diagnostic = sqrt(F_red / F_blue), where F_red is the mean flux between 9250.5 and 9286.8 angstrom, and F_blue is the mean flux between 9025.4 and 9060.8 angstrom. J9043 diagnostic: 0.98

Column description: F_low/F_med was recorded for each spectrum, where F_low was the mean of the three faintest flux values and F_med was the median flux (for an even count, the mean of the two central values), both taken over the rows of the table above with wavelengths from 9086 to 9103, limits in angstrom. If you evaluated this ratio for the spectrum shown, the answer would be 0.968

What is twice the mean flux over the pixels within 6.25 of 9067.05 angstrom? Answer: 29.5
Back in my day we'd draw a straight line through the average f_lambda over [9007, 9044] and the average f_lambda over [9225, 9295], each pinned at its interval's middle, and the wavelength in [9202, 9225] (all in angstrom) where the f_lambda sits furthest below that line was 9217.54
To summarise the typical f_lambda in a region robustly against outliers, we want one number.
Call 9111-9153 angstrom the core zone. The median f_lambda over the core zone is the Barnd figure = 14.4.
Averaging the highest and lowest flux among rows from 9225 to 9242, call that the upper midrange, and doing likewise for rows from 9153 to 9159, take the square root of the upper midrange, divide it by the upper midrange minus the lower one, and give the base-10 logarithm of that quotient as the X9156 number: 1.88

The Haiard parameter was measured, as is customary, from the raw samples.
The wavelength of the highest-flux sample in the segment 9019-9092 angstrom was 9032.65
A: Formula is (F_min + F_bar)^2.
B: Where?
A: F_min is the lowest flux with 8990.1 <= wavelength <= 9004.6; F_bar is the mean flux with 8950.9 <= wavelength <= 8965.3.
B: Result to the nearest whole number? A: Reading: 864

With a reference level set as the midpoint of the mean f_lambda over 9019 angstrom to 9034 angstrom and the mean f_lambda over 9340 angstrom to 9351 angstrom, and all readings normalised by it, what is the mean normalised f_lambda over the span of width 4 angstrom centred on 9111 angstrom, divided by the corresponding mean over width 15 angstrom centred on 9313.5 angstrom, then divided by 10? 0.100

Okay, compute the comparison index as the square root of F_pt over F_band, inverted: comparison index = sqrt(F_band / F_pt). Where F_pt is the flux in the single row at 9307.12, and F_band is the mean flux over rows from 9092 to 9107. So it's 1.005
